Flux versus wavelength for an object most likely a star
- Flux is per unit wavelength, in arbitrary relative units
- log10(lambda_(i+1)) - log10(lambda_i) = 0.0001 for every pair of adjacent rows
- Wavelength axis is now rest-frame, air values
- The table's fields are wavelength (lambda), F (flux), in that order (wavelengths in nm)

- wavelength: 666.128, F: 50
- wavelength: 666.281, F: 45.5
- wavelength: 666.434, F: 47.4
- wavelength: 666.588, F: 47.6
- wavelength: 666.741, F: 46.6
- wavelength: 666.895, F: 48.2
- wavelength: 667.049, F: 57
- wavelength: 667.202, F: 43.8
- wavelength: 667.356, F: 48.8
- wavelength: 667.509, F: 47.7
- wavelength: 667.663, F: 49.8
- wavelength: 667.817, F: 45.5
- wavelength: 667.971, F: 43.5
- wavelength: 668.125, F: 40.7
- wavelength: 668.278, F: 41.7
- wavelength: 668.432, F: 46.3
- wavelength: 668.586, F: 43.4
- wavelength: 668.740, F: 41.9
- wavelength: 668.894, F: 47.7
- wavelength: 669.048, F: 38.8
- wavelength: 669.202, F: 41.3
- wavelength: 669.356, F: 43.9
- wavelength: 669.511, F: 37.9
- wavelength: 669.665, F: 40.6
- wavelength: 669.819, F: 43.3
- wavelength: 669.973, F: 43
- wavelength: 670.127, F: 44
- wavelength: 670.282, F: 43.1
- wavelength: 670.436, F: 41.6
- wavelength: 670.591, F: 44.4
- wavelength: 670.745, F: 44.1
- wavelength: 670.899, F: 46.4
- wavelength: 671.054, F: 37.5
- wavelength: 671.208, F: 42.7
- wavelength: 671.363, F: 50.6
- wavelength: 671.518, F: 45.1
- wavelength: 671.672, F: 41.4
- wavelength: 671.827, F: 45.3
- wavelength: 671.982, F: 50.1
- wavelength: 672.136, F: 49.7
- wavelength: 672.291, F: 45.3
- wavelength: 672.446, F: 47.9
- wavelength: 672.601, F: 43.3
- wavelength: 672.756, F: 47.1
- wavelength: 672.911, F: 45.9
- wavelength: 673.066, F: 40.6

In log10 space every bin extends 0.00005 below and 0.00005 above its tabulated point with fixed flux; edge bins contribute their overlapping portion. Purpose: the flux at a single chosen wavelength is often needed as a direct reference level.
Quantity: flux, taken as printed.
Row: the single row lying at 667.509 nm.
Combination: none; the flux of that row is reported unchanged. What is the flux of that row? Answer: 47.7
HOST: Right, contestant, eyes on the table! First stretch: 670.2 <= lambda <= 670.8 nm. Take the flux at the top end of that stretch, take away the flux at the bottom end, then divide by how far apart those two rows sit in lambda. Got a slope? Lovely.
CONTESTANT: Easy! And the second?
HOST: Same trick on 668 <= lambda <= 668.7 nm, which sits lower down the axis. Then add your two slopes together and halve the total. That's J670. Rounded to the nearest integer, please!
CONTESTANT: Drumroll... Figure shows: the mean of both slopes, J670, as 4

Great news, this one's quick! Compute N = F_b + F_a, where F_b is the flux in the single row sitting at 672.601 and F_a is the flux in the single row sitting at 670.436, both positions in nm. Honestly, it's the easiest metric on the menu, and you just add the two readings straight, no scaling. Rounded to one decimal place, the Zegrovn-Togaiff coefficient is 84.9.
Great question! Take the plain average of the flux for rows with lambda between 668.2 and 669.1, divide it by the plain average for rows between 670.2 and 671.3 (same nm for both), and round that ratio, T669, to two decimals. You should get 1.01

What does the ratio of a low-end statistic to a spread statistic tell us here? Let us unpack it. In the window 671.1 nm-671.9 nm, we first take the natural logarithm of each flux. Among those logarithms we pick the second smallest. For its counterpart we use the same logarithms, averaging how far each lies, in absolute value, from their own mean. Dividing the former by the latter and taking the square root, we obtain 8.4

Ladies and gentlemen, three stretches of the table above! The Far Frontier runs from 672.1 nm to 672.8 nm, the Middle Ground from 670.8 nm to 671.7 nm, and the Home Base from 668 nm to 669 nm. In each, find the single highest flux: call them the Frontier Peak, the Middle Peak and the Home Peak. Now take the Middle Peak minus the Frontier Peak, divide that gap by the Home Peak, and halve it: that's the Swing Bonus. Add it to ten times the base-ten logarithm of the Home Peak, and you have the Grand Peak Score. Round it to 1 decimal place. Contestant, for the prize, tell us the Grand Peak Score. 16.8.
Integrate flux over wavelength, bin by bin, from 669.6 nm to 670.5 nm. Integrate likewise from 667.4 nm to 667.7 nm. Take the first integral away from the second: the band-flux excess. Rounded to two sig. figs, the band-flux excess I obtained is -24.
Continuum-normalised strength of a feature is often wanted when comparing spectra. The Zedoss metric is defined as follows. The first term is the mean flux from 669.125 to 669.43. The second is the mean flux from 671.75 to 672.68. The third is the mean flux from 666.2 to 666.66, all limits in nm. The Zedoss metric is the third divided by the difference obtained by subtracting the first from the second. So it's 11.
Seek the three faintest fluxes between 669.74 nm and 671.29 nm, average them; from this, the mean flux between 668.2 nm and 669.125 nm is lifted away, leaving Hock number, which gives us -2.7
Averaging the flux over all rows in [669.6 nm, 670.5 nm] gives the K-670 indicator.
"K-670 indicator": 43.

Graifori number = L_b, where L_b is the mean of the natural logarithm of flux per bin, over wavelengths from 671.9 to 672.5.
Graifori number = 3.88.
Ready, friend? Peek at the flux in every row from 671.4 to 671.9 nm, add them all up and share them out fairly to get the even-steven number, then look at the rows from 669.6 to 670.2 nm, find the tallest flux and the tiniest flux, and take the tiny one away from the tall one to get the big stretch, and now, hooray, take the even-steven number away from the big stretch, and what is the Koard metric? -41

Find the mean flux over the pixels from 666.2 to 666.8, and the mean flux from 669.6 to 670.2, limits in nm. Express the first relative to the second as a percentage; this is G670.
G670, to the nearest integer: 109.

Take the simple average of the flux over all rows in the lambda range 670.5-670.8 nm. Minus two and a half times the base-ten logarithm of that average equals -4.11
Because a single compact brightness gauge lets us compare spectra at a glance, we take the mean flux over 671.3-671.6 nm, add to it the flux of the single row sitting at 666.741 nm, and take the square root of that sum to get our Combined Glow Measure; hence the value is 9.7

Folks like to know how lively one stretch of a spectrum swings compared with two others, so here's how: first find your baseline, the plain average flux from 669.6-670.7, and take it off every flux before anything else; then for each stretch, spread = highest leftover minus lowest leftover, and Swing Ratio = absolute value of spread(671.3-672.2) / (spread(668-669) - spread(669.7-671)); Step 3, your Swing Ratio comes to 4.2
